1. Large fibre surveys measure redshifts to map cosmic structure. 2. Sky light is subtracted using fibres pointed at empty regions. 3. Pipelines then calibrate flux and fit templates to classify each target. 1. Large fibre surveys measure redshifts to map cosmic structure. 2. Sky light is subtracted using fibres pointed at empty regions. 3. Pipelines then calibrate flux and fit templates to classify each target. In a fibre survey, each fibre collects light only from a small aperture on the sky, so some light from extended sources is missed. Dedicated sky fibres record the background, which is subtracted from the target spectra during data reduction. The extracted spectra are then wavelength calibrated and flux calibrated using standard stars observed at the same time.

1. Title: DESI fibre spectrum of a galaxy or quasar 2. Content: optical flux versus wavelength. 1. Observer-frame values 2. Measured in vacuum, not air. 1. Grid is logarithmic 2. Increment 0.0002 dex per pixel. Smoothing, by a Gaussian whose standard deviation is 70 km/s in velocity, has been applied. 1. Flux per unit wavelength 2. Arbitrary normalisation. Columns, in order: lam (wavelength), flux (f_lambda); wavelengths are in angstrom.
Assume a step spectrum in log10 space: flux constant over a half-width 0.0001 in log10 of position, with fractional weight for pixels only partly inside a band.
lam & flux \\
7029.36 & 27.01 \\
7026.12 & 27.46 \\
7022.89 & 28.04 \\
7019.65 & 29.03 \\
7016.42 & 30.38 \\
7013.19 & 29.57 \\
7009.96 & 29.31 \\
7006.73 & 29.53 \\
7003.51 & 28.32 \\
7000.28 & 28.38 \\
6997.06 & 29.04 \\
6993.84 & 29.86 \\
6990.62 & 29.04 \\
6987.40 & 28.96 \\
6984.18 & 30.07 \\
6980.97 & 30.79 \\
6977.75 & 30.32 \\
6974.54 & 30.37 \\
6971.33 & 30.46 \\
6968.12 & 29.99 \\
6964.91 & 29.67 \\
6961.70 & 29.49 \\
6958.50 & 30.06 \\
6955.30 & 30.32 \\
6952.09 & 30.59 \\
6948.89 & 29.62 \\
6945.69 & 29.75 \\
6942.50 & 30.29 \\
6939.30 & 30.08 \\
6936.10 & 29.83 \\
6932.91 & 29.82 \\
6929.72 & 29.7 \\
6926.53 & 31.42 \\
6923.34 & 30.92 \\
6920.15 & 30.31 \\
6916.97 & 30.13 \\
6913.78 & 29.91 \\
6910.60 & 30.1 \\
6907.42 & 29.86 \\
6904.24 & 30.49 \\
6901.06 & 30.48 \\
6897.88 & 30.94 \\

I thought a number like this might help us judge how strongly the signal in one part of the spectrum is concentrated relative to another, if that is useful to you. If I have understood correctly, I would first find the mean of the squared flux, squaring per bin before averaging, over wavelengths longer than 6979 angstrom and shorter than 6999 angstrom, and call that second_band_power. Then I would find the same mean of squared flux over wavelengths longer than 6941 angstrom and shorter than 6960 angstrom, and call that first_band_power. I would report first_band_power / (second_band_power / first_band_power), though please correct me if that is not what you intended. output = 936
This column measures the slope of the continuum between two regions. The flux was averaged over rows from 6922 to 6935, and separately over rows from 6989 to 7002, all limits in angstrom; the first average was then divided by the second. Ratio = 1.05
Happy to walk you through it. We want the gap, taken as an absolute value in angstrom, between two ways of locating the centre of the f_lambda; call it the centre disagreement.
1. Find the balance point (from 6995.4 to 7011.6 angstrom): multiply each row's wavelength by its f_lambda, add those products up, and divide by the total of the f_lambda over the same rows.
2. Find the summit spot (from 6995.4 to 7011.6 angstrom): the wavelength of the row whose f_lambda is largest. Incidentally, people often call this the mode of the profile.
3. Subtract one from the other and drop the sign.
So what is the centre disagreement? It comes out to 3.2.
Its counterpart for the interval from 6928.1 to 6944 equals 6.4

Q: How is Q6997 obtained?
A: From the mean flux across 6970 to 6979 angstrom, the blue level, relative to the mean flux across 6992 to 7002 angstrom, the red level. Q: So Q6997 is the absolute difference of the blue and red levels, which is 1.3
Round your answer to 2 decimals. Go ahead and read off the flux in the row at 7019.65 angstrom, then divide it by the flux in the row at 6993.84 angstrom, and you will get 0.97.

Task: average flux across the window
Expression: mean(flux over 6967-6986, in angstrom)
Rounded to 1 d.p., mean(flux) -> 30.3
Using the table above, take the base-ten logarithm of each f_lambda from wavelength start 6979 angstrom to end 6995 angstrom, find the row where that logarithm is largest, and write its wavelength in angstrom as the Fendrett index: 6980.97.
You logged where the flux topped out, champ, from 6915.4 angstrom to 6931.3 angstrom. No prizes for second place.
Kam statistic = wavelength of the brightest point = 6926.53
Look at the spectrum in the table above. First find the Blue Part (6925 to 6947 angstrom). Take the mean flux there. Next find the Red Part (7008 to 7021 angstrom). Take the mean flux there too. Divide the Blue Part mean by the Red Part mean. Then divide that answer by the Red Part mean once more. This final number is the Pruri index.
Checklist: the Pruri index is 0.0344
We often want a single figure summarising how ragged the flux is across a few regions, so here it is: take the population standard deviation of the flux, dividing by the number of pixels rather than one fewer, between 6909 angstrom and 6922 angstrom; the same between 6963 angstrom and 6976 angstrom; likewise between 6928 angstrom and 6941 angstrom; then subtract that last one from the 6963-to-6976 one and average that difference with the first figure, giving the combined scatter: 0.16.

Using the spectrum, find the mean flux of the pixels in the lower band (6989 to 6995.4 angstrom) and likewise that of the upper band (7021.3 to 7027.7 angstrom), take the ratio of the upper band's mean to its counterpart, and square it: 0.89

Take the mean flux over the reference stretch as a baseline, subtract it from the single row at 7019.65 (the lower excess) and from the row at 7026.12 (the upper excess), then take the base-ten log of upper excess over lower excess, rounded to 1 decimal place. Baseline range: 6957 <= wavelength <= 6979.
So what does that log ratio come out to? 0.4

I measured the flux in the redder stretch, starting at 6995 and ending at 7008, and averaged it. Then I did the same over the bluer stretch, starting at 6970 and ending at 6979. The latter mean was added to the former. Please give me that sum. 59.2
